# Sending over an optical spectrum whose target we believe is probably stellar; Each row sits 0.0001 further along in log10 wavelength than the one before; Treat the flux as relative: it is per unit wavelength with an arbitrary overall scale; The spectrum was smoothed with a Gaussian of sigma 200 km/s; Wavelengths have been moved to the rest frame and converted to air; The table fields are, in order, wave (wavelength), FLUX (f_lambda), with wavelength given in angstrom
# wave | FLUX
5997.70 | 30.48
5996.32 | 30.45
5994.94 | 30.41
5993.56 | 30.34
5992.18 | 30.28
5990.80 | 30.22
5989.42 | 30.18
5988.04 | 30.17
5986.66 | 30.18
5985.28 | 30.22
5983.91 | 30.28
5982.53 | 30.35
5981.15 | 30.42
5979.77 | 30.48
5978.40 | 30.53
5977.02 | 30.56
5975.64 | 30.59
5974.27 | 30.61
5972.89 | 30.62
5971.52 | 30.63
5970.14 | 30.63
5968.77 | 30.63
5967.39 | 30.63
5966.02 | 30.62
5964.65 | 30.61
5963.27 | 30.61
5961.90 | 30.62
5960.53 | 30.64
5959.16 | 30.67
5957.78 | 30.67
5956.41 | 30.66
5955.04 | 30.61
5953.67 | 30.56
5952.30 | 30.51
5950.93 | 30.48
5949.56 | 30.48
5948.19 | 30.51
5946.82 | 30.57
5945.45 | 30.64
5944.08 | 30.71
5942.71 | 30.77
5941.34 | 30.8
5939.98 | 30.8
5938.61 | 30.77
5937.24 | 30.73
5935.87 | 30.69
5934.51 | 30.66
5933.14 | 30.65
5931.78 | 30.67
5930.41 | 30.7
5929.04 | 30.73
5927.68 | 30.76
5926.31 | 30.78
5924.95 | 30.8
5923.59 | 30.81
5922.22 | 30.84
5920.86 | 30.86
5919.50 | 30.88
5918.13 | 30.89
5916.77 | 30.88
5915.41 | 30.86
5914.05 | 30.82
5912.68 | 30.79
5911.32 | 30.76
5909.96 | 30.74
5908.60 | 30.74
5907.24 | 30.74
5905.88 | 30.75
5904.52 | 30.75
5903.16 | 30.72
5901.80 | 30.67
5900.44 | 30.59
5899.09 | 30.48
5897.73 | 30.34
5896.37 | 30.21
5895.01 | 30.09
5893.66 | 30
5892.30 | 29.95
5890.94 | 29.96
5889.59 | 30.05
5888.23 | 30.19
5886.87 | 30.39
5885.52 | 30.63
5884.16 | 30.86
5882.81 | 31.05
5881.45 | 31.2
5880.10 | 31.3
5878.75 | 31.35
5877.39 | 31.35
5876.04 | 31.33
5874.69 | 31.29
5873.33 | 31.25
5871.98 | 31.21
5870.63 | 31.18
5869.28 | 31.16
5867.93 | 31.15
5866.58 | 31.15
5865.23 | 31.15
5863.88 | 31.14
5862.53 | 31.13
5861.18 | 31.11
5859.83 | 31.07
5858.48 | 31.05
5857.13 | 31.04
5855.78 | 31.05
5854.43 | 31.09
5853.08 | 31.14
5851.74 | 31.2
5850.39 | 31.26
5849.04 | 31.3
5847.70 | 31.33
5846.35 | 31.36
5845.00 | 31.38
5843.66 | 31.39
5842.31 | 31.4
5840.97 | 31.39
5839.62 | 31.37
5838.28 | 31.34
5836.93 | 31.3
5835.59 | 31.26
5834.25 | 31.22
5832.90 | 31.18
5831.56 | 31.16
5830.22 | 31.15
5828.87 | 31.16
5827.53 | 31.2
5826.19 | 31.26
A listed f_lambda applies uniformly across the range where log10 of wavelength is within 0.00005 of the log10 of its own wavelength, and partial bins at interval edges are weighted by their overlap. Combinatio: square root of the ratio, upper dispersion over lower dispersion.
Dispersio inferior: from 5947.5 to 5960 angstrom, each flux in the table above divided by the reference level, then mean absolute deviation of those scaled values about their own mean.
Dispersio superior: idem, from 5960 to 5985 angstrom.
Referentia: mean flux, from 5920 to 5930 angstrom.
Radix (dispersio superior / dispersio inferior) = 1.1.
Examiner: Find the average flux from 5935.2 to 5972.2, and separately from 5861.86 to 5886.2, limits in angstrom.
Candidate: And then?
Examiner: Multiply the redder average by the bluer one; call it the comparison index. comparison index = 955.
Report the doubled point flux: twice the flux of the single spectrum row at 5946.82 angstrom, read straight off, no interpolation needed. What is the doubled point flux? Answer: 61.1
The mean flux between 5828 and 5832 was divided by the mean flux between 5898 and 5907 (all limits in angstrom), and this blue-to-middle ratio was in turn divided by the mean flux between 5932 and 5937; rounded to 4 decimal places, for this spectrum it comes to 0.0331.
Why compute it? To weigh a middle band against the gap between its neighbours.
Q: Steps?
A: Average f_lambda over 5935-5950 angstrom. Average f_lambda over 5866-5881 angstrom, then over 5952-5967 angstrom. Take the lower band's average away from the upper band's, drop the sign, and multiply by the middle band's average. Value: 19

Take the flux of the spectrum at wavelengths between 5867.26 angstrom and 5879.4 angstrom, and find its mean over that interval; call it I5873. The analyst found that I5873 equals 31.25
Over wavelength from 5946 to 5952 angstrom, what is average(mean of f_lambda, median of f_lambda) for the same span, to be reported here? 30.5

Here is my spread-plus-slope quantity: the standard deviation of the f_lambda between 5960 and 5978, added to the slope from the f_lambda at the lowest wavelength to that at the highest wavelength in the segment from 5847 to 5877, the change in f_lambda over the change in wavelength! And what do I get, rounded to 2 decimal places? 0.02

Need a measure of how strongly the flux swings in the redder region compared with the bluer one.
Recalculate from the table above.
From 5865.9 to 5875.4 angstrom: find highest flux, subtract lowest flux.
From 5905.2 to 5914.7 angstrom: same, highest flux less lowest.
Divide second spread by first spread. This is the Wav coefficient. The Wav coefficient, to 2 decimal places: 0.57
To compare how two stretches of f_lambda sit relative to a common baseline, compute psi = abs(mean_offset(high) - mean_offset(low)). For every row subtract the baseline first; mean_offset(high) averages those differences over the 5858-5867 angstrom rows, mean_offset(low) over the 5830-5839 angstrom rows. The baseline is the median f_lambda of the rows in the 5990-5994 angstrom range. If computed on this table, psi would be 0.12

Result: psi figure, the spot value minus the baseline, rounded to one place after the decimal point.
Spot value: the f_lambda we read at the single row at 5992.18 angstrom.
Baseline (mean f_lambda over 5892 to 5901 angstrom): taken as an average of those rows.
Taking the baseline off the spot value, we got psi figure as 0.0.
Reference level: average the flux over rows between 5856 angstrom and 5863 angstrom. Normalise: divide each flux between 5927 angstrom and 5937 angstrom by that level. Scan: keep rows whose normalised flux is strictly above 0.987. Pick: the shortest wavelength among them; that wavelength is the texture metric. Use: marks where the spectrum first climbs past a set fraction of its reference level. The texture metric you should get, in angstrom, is 5927.68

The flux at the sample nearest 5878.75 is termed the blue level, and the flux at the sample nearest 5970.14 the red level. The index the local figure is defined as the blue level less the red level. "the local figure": 0.7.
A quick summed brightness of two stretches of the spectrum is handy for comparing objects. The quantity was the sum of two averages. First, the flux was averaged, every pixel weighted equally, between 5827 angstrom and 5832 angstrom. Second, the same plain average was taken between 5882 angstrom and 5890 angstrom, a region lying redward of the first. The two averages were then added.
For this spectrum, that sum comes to 61.7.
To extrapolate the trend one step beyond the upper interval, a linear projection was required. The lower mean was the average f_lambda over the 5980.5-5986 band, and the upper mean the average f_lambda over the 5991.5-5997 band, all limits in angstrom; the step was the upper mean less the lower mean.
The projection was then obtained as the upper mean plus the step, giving 30.4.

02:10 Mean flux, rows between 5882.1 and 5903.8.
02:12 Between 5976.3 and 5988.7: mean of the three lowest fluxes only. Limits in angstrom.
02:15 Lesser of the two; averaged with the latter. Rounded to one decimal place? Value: 30.2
